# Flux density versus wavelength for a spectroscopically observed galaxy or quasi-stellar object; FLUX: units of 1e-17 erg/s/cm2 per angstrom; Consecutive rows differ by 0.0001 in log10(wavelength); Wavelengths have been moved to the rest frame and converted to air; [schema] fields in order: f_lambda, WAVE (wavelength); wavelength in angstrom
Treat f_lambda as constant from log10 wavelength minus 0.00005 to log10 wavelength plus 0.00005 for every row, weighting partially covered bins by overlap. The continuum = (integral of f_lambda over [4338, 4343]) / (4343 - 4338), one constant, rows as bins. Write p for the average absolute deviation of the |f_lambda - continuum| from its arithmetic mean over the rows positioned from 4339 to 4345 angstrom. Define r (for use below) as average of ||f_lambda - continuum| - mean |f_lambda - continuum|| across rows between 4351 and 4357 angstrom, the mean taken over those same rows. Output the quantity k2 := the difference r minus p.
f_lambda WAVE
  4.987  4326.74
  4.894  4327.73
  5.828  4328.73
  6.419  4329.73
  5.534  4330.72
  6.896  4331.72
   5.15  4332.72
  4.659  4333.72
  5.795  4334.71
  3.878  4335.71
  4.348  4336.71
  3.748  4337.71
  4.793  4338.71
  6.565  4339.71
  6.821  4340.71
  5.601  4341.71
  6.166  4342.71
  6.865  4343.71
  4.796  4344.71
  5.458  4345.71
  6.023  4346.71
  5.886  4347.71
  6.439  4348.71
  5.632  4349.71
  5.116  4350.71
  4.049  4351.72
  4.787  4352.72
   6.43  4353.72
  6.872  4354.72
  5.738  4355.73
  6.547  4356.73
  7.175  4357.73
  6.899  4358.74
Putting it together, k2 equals 0.13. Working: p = 0.29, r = 0.43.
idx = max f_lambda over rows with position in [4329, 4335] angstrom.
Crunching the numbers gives 6.896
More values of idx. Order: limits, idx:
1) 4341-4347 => 6.865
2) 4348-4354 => 6.439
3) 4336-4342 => 6.821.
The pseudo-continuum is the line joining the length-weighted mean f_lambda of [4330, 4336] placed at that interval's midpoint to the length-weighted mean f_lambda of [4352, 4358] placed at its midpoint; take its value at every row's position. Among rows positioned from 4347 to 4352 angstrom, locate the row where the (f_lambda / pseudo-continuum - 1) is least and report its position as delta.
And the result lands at 4351.72 angstrom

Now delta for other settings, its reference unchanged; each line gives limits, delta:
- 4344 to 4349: 4344.71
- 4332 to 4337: 4335.71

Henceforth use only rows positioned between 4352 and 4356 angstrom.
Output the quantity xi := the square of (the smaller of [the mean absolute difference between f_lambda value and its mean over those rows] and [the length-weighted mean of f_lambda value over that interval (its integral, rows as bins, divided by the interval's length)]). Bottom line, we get 0.48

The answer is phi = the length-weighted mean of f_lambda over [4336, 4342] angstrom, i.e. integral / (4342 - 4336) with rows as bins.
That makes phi 5.2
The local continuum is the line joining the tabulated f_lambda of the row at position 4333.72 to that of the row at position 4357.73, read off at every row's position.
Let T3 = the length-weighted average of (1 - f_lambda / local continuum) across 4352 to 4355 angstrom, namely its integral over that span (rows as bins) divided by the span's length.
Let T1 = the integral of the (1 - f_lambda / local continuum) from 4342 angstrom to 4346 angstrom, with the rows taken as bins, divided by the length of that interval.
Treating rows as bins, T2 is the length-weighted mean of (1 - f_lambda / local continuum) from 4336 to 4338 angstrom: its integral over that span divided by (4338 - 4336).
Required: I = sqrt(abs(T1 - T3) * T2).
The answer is 0.17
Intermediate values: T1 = -0.02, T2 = 0.19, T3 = 0.14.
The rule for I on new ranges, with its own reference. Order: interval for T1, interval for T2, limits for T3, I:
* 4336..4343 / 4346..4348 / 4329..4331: 0.10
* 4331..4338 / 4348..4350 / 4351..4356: 0.09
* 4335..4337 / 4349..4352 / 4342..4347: 0.17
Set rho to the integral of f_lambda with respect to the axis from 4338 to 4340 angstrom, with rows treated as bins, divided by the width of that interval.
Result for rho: 5.4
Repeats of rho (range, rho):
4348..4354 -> 5.4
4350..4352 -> 4.7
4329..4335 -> 5.7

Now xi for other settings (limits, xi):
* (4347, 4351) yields 0.16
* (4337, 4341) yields 1.47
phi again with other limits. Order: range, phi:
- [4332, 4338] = 4.7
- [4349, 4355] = 5.5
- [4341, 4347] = 5.8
